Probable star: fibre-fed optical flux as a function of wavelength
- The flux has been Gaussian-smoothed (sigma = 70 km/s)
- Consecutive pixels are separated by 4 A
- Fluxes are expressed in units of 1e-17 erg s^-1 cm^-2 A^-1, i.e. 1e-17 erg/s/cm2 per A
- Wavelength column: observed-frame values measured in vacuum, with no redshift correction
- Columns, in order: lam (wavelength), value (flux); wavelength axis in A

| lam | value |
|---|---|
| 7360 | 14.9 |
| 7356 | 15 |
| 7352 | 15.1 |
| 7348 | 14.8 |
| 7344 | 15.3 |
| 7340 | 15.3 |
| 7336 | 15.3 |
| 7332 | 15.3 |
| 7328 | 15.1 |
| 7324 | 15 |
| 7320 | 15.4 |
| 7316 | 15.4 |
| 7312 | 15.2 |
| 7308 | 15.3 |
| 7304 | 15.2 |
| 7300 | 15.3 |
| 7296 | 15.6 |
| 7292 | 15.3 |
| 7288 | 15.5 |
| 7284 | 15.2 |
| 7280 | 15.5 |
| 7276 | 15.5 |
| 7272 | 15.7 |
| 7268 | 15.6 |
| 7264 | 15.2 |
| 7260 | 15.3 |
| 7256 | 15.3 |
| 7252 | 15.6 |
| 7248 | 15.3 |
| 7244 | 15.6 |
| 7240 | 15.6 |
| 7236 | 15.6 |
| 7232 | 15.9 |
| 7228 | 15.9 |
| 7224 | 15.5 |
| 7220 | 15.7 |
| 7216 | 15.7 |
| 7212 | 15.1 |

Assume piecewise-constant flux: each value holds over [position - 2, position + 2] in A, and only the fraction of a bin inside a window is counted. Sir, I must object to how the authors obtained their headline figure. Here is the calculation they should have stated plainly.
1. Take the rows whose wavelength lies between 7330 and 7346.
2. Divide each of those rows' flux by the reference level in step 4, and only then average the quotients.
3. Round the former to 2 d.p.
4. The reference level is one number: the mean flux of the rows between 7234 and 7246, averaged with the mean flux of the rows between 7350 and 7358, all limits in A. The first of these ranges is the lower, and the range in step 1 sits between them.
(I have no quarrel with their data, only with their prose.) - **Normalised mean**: 1.00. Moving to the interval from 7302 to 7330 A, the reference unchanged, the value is 0.99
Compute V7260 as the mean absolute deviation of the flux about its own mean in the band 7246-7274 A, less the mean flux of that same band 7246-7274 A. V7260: -15.3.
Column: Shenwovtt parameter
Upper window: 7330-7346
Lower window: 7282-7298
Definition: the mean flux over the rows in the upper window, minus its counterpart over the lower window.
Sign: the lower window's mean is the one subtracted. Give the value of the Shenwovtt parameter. -0.10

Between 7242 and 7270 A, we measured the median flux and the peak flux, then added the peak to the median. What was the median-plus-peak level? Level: 30.9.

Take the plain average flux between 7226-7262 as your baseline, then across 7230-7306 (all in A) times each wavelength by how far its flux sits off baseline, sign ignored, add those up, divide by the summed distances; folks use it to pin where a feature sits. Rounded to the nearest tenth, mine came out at 7271.2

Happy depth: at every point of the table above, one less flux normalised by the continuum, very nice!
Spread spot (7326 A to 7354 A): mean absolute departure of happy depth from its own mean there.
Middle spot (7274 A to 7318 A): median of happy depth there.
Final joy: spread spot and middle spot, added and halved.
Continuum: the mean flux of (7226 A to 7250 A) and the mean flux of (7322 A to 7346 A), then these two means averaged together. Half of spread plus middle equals 0.009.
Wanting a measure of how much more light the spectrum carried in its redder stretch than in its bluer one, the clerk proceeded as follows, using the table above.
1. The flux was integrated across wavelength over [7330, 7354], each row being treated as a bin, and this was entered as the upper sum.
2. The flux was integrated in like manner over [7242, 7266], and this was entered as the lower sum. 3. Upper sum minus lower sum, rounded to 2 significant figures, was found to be -4.8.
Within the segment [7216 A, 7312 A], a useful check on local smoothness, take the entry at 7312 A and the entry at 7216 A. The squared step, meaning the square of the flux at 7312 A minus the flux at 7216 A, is 0.25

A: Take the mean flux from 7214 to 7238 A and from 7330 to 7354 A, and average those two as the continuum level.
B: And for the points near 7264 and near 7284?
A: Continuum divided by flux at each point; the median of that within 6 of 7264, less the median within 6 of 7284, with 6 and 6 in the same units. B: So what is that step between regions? 0.013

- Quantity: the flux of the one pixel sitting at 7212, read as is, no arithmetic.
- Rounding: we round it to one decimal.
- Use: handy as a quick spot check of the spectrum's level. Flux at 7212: 15.1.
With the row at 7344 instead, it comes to 15.3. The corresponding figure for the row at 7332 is 15.3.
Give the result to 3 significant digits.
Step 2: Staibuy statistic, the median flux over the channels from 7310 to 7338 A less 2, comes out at 13.3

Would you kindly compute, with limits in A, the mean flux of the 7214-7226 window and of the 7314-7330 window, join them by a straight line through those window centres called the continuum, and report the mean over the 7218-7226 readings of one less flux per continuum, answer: 0.0016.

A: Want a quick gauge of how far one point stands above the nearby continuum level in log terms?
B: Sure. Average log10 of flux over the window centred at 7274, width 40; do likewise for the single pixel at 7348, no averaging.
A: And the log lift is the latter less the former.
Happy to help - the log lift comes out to -0.018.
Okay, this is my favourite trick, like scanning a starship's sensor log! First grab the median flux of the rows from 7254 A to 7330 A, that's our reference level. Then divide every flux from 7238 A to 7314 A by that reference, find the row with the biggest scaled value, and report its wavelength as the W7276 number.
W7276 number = 7272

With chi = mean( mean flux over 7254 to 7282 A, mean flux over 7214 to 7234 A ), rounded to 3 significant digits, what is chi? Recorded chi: 15.6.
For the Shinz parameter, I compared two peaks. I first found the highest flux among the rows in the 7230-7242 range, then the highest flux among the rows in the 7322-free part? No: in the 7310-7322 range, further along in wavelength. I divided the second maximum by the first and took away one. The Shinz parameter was -0.0314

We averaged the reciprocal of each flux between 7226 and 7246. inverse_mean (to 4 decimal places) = 0.0636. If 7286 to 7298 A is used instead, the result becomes 0.0647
